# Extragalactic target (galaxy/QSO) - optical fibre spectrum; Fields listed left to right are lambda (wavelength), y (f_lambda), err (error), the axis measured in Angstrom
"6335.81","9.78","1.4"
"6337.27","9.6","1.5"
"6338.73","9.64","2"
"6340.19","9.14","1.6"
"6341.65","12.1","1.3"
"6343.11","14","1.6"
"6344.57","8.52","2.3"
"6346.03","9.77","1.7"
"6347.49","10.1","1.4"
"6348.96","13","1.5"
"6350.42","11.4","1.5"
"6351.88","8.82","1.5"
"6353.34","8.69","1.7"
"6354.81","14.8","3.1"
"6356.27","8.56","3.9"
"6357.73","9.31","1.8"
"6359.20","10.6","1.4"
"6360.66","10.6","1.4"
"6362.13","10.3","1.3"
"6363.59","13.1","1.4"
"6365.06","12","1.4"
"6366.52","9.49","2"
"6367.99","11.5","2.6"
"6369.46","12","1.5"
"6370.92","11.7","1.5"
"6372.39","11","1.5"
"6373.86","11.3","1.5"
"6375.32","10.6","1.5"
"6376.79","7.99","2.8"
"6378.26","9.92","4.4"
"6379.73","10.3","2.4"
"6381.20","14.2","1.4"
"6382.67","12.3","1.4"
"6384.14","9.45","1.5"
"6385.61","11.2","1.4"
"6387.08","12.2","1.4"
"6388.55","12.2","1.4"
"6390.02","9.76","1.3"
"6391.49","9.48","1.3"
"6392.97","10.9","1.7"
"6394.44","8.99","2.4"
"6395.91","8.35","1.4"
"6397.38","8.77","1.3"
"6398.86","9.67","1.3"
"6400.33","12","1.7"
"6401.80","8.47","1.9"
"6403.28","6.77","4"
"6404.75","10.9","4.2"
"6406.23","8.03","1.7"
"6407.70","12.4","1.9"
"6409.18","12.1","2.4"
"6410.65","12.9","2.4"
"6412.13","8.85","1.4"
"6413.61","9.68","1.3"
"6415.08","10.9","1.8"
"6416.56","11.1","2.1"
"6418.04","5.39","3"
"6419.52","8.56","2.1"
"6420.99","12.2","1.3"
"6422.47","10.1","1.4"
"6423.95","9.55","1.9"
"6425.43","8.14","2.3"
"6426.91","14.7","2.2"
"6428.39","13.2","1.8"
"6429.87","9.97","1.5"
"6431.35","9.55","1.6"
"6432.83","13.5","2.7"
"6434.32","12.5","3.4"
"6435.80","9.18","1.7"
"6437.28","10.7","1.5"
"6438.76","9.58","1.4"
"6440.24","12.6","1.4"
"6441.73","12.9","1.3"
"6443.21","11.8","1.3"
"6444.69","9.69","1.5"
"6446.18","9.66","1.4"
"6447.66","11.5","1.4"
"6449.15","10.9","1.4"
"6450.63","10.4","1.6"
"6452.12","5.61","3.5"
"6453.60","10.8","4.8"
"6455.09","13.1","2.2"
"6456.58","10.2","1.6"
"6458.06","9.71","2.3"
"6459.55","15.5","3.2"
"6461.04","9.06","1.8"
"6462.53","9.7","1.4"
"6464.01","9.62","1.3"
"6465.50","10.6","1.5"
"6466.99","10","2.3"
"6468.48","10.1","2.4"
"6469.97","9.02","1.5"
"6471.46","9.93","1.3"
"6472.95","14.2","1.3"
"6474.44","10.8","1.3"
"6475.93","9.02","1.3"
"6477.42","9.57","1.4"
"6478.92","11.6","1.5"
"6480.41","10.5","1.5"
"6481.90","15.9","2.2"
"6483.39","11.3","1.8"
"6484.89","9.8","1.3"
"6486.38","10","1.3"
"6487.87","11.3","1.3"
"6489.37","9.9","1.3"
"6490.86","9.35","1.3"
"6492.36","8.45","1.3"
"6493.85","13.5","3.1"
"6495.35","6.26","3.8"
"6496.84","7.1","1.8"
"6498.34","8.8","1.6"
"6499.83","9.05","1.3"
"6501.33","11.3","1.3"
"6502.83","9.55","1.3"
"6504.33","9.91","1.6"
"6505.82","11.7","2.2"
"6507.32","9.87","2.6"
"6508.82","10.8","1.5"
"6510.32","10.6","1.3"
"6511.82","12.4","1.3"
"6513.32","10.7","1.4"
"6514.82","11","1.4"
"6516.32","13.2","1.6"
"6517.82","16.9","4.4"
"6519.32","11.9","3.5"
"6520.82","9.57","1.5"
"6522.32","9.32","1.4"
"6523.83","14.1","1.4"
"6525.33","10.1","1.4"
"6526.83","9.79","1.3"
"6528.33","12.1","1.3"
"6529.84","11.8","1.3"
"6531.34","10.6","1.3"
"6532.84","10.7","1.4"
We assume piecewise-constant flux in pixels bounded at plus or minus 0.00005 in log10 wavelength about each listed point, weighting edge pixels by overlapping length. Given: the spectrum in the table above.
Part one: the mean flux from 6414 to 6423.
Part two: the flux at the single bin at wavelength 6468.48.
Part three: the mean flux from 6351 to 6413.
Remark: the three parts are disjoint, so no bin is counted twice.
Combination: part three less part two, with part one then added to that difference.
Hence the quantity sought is 10.1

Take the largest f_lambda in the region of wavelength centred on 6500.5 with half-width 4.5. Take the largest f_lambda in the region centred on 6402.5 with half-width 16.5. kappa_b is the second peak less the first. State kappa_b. 1.6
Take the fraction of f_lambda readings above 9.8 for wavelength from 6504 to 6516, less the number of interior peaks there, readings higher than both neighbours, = -2.0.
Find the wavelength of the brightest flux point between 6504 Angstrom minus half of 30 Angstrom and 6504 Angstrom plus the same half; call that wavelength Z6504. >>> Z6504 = 6517.82 Angstrom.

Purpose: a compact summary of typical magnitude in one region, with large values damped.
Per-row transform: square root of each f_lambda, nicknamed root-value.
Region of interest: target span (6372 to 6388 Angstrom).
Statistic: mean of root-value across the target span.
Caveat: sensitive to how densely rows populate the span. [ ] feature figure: 3.30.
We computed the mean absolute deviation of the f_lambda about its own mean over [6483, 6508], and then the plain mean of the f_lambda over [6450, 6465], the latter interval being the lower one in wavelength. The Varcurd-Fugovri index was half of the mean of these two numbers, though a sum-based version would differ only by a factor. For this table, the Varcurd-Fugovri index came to 2.90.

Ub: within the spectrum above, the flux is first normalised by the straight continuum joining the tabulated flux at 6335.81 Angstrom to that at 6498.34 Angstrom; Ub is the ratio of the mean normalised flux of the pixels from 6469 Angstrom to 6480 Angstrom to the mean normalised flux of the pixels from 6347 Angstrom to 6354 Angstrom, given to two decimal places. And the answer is 1.10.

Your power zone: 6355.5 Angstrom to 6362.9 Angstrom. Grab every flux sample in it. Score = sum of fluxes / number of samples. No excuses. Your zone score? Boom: 9.9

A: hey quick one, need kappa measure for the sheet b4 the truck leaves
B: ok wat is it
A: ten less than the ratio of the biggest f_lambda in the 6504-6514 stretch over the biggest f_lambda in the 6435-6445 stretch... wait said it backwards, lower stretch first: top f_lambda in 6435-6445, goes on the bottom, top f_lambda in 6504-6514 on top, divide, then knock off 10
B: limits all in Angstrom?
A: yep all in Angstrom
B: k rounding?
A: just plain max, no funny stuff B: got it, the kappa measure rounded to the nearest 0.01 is -9.04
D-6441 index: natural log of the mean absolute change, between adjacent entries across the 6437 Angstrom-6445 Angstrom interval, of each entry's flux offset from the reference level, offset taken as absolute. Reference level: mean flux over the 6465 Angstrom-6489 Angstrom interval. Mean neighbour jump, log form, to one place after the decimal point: -0.4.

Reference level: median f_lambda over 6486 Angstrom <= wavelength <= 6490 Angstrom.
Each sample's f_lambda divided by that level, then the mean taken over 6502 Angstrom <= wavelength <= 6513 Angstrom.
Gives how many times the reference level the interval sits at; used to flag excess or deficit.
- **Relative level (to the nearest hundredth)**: 1.07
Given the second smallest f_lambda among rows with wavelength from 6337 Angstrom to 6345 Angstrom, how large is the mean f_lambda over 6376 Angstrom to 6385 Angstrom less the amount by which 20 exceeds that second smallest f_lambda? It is -0.17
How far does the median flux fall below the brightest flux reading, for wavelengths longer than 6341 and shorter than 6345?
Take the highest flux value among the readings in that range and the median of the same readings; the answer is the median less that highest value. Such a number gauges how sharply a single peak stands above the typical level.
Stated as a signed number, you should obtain -2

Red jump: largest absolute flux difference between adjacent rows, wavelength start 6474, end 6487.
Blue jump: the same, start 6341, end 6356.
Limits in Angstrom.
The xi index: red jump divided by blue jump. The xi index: 0.9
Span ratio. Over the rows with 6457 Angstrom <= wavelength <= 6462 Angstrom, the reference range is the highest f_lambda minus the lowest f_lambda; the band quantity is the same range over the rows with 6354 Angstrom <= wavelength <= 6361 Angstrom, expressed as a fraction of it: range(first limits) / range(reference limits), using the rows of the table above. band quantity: 1.0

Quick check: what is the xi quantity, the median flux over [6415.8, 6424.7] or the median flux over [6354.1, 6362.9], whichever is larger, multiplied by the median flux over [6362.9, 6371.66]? 124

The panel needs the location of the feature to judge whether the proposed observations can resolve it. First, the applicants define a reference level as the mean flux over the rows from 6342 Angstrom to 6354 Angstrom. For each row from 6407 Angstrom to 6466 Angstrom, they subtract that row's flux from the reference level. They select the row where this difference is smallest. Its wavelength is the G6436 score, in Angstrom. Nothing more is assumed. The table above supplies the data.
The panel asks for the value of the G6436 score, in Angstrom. 6459.55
